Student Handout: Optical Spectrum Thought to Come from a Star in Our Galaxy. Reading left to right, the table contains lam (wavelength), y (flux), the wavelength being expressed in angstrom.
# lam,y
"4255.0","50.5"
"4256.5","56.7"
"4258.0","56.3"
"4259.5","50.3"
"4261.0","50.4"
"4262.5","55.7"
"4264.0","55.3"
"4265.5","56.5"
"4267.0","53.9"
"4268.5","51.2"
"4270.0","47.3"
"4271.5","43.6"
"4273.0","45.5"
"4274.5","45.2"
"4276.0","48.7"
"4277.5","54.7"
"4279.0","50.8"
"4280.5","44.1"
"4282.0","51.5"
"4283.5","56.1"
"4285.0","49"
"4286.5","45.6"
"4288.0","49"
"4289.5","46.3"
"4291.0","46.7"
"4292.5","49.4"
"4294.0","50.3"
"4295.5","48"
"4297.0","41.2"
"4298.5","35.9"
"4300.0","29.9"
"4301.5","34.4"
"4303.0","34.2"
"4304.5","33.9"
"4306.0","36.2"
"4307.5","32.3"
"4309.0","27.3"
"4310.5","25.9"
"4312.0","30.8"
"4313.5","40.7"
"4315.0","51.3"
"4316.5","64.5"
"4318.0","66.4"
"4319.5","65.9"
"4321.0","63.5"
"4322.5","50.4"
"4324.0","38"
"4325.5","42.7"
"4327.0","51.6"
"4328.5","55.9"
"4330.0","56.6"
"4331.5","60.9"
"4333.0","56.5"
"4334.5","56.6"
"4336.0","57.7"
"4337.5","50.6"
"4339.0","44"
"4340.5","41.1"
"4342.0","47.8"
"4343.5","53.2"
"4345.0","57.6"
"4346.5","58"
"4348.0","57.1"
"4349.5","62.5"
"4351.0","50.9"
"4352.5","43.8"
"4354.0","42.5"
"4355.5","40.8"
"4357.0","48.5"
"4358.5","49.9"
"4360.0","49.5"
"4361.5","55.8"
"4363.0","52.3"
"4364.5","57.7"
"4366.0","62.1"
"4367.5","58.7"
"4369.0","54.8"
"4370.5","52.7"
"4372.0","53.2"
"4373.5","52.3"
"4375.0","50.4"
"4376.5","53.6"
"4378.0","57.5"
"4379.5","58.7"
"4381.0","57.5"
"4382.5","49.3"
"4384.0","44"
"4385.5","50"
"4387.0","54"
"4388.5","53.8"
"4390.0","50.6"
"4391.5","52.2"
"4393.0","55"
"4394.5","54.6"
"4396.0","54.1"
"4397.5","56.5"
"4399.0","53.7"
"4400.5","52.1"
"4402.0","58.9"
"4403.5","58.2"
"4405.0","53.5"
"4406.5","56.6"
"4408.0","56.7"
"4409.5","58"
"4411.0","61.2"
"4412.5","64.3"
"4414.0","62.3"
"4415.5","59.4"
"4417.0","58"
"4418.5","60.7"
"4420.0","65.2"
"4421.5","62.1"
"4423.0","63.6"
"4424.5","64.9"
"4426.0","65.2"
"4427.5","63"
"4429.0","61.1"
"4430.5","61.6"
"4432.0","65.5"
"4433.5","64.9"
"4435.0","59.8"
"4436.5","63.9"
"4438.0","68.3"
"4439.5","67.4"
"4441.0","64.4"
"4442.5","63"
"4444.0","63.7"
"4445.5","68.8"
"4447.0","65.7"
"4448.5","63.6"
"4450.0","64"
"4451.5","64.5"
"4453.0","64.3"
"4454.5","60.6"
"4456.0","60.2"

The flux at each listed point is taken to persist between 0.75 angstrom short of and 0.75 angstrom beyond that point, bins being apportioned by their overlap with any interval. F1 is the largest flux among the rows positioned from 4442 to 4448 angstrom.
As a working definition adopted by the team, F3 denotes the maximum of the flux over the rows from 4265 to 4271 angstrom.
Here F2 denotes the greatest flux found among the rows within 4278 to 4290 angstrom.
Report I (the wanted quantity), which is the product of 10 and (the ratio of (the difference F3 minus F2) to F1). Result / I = 0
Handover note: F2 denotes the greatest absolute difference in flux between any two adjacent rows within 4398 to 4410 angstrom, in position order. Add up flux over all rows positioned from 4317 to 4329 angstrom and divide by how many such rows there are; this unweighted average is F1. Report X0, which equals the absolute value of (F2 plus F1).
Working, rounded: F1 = 54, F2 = 6.8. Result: 61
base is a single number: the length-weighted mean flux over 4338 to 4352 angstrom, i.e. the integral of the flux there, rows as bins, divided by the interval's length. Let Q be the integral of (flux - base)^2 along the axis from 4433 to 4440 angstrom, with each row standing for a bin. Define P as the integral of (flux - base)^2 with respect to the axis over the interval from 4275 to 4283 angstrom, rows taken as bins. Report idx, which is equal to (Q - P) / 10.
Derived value 101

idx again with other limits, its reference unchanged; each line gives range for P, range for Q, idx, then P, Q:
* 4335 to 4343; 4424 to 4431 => 47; 374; 847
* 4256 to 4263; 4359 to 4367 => 16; 74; 231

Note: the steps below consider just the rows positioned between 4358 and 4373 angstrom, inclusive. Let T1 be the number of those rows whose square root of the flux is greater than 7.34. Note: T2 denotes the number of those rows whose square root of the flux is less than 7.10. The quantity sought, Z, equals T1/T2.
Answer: 2.5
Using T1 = 5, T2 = 2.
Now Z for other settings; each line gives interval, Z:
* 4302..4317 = 0.1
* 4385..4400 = 5.0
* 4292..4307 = 0.0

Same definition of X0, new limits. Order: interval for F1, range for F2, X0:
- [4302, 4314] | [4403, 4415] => 37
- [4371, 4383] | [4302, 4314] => 64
